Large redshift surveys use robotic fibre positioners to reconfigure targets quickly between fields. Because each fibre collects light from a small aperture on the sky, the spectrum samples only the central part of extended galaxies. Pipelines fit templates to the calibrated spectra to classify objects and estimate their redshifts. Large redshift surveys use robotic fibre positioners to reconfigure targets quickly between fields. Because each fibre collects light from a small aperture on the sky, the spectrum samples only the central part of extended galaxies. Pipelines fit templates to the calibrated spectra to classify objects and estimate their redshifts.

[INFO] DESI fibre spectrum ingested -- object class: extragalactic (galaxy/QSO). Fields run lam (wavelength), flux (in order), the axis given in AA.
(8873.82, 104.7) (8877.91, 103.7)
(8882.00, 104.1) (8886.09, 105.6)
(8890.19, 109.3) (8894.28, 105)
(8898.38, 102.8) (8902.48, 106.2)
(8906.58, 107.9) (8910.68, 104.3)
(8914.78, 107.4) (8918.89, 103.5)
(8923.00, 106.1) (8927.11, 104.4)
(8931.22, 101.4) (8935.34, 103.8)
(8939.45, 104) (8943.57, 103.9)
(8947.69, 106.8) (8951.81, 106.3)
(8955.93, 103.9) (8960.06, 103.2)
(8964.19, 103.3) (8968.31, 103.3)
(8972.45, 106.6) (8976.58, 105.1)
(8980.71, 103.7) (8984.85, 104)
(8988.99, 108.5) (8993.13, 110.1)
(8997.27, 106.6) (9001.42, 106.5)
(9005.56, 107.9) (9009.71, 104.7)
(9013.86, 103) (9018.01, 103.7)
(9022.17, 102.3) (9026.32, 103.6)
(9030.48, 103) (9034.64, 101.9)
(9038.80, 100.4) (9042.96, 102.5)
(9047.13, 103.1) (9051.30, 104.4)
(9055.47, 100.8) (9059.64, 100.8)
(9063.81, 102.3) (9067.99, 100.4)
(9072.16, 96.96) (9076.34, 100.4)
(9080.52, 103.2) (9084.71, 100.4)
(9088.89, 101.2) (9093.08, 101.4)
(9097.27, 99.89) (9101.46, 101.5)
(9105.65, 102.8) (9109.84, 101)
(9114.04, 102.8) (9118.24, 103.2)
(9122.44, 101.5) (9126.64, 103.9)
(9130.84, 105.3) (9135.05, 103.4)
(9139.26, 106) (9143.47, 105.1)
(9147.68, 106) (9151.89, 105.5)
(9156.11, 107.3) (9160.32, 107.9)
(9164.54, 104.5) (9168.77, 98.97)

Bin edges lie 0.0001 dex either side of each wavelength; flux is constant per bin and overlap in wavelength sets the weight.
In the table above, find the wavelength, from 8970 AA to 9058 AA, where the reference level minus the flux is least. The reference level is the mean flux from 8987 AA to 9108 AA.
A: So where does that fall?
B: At 8993.13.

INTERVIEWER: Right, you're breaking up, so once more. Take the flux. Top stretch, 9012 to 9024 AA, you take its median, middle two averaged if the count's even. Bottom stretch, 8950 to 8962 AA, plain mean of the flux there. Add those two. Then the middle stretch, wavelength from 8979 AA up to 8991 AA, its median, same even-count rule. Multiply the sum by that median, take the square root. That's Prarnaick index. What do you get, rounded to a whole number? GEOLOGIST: 147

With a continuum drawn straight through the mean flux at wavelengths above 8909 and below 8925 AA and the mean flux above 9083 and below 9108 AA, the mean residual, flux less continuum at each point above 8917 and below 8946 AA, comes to -1.1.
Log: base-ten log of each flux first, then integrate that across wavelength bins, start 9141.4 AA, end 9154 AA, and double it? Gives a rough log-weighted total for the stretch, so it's 51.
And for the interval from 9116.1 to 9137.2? 85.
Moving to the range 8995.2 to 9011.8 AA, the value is 67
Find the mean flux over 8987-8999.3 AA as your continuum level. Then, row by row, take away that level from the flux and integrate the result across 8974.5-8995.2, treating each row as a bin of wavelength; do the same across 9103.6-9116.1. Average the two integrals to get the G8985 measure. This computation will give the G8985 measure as -61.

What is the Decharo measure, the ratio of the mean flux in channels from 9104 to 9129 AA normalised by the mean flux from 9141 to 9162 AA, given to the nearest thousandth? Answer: 0.964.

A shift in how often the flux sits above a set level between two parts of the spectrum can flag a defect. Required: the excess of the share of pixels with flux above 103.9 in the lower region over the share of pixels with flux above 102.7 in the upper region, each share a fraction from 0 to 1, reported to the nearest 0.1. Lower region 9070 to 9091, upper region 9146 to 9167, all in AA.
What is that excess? -1.0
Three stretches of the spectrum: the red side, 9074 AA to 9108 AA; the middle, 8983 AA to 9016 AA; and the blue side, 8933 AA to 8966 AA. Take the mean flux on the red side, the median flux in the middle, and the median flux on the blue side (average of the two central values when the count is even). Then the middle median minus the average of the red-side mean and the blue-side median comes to 3.9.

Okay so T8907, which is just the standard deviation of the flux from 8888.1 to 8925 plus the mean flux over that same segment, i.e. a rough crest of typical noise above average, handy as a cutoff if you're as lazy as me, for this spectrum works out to 108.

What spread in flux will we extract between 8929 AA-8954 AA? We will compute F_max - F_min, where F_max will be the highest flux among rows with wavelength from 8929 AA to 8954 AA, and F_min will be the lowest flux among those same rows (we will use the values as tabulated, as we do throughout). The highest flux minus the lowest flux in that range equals 5.4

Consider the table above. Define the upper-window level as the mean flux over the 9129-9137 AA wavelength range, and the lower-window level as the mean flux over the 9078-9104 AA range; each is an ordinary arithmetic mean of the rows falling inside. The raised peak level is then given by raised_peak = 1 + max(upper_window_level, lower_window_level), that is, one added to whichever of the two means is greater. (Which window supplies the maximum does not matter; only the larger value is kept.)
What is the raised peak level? 105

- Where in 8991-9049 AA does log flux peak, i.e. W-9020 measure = 8993.13 AA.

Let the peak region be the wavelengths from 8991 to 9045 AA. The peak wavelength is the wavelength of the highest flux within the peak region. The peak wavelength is 8993.13 AA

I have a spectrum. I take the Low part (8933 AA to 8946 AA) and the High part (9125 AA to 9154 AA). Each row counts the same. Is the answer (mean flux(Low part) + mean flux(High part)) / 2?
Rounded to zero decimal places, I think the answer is 104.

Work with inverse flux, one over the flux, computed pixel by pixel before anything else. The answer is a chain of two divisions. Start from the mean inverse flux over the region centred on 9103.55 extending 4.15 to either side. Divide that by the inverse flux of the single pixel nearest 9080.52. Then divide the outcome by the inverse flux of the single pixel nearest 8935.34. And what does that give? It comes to 105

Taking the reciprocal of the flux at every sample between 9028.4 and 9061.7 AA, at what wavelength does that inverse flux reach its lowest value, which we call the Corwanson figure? 9051.30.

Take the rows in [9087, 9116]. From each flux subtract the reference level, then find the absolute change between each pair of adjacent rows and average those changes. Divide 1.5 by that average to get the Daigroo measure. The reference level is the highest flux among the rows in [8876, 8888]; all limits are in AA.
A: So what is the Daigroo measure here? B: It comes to 1.09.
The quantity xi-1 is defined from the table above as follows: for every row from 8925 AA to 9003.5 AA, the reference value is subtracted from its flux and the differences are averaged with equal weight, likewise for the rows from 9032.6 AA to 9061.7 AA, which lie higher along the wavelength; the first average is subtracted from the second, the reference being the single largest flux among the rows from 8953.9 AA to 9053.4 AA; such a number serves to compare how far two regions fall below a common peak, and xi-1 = -3.0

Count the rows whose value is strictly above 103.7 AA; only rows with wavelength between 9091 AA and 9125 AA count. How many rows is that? 0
